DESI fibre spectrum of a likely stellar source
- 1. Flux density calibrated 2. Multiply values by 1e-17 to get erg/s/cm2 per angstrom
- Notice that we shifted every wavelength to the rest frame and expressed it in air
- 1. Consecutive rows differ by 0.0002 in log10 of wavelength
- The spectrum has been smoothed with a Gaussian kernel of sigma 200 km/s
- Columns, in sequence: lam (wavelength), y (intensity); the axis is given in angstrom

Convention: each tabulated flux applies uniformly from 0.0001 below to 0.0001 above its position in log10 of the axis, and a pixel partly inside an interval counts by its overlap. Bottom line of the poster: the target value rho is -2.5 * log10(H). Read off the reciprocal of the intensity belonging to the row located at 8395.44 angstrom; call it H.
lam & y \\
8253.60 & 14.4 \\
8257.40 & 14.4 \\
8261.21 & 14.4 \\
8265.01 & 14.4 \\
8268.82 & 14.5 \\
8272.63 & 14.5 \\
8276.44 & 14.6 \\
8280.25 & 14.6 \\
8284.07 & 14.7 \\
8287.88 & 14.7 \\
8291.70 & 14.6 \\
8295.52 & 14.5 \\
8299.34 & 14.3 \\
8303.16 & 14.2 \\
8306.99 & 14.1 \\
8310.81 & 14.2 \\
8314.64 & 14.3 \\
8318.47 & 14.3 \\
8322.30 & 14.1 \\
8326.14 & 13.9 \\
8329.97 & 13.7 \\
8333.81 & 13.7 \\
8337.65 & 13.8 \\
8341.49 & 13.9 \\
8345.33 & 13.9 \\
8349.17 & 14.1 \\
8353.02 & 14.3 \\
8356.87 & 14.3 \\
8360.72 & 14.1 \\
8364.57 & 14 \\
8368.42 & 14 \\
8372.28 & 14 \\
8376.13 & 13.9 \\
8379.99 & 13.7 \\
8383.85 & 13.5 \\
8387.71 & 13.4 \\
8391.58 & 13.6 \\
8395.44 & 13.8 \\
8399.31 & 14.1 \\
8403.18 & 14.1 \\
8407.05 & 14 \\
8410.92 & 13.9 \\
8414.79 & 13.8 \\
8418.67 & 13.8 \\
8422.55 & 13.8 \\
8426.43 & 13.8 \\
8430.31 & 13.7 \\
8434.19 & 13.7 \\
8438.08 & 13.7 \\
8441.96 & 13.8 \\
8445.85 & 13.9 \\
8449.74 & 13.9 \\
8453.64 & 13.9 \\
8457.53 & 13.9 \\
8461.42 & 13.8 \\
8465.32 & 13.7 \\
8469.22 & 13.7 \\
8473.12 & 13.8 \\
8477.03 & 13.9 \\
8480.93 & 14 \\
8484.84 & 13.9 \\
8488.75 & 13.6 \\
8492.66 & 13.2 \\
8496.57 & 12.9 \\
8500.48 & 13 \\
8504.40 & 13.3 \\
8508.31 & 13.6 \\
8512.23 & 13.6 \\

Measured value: 2.85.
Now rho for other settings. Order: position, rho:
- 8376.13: 2.86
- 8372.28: 2.87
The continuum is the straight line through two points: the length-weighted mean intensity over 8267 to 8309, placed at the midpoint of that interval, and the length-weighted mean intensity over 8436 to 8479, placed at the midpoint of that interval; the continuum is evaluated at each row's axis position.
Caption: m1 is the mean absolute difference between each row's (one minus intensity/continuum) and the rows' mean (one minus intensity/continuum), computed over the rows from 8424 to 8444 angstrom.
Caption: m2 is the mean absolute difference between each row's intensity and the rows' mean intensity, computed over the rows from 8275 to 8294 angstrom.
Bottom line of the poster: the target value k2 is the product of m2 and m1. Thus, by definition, 0.0002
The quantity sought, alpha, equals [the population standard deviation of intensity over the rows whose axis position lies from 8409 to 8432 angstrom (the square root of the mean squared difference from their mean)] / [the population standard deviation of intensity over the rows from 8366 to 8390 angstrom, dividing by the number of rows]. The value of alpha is 0.24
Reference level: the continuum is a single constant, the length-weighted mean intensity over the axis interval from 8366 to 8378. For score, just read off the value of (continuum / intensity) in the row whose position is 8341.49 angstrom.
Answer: 1.01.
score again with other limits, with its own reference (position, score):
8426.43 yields 1.01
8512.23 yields 1.03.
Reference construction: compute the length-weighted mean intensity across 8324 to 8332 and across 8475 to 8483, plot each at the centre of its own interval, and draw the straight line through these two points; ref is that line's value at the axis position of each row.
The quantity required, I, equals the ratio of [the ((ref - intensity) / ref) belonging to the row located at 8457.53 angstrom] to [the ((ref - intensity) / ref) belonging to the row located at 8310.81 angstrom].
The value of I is 0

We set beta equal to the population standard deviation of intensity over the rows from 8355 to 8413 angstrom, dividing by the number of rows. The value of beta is 0.24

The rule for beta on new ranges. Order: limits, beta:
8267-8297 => 0.08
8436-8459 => 0.08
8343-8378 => 0.14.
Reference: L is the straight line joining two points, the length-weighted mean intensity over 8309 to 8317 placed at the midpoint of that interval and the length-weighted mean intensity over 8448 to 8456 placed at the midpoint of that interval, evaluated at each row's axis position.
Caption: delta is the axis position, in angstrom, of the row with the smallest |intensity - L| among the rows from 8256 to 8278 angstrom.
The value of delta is 8257.40 angstrom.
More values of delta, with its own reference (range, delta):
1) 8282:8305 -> 8299.34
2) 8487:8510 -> 8508.31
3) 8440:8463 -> 8449.74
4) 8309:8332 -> 8314.64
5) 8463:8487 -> 8473.12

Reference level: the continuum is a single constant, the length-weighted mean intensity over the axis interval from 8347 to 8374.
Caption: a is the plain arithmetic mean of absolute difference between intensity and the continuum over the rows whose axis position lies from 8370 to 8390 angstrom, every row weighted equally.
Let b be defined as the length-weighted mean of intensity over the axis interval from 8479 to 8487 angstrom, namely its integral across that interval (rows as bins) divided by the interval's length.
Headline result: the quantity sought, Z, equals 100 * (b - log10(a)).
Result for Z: 1432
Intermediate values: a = 0.41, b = 13.9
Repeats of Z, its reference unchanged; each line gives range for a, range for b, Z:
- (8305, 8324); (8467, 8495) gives 1472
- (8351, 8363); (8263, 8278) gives 1539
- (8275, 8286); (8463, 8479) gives 1405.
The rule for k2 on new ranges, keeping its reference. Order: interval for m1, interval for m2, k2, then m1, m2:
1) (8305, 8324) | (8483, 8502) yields 0.0021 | 0.0060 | 0.34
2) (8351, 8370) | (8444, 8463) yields 0.0002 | 0.0077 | 0.03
